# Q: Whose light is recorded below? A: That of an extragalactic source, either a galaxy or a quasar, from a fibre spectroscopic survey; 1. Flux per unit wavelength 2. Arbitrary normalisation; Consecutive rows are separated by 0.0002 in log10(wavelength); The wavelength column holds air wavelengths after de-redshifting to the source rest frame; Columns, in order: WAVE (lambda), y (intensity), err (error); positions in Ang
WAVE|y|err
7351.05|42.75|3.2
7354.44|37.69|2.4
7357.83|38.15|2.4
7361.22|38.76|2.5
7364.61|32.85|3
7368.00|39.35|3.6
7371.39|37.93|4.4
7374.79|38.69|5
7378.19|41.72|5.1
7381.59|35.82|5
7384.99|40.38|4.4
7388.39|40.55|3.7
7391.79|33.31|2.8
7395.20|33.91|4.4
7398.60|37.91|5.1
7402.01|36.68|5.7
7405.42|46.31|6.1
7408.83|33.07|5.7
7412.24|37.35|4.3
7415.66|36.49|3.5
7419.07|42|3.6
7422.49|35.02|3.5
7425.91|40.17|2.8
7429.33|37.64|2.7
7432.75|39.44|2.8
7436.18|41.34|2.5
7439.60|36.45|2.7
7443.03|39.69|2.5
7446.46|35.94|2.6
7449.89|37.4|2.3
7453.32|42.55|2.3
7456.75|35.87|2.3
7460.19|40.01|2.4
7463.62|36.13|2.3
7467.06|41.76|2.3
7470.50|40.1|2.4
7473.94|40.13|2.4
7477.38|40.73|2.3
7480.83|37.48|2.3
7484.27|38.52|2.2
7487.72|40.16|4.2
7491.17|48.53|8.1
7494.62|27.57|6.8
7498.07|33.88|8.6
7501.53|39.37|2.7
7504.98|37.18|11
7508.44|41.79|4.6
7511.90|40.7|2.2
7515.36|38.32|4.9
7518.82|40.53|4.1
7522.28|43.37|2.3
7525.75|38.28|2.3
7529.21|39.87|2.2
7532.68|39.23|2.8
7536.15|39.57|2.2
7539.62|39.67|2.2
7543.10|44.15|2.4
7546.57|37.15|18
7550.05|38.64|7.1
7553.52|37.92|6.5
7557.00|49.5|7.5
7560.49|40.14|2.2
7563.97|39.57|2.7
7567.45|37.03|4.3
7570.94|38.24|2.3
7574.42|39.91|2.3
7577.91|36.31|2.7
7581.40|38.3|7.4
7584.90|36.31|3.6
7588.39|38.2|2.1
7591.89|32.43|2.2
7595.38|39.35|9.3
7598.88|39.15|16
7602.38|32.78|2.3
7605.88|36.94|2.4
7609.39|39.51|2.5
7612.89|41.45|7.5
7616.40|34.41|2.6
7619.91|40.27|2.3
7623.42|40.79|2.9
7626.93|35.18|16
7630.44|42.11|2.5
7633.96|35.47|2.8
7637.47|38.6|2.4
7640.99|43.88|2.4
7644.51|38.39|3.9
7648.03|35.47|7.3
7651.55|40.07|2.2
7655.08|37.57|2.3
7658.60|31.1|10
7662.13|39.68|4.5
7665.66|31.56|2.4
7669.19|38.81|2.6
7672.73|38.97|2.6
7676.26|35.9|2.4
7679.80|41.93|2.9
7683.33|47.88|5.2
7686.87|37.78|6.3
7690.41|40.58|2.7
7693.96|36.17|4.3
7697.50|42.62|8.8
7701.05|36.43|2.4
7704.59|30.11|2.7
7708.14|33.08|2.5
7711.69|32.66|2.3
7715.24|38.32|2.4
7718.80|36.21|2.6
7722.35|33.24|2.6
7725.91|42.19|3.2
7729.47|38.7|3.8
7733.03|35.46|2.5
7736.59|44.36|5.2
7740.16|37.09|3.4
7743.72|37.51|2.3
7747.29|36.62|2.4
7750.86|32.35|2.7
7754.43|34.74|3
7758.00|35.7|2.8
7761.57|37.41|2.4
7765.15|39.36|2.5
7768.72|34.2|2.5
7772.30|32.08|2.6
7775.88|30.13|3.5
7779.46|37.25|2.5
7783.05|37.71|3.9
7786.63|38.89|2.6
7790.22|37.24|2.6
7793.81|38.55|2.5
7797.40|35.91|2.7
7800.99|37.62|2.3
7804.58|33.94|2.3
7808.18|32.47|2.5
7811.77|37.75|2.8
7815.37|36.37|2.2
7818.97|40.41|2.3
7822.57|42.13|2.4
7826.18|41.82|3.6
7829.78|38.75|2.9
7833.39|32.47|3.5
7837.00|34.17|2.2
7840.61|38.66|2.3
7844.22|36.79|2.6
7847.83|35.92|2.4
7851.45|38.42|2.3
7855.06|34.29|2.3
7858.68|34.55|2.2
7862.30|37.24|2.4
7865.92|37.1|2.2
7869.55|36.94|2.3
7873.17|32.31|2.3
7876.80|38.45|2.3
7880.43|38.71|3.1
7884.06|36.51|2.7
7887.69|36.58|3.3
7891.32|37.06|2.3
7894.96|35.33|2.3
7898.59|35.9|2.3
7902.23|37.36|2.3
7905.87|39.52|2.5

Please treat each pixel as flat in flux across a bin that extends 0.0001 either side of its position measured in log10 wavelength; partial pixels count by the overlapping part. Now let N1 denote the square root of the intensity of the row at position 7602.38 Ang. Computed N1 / 5.7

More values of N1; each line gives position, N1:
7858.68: 5.9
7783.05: 6.1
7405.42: 6.8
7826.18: 6.5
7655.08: 6.1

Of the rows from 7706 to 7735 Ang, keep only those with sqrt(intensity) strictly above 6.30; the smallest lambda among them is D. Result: 7725.91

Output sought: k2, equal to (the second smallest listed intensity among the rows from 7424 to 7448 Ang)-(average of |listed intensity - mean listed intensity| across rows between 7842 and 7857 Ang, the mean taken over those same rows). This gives 35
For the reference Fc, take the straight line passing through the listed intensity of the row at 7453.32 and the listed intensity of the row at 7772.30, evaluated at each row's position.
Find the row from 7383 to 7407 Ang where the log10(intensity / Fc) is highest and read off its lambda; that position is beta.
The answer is 7405.42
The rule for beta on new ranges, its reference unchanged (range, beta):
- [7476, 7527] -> 7491.17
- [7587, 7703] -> 7683.33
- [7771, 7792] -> 7786.63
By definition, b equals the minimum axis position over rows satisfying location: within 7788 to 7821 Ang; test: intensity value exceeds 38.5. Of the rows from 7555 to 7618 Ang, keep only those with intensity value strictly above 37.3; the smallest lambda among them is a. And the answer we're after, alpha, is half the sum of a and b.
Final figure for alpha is 7675.4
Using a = 7557.00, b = 7793.81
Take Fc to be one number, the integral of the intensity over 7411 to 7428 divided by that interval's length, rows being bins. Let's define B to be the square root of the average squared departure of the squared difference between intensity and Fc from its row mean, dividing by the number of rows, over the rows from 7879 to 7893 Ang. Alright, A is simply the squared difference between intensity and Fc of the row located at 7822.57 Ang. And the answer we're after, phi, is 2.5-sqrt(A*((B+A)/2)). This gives -9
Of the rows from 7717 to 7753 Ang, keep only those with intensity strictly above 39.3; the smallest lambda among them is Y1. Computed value 7725.91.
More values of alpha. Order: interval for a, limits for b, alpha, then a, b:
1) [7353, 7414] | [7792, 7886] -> 7574.1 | 7354.44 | 7793.81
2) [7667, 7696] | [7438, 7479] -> 7556.1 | 7669.19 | 7443.03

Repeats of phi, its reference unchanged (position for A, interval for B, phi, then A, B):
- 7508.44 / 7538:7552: -11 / 12.8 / 14.8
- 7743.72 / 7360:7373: 1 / 0.5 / 12.2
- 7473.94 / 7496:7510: -2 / 3.7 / 7.6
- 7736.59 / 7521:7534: -28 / 37.8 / 11.0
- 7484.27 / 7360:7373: 2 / 0.1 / 12.2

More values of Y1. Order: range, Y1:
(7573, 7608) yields 7574.42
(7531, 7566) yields 7536.15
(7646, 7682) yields 7651.55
